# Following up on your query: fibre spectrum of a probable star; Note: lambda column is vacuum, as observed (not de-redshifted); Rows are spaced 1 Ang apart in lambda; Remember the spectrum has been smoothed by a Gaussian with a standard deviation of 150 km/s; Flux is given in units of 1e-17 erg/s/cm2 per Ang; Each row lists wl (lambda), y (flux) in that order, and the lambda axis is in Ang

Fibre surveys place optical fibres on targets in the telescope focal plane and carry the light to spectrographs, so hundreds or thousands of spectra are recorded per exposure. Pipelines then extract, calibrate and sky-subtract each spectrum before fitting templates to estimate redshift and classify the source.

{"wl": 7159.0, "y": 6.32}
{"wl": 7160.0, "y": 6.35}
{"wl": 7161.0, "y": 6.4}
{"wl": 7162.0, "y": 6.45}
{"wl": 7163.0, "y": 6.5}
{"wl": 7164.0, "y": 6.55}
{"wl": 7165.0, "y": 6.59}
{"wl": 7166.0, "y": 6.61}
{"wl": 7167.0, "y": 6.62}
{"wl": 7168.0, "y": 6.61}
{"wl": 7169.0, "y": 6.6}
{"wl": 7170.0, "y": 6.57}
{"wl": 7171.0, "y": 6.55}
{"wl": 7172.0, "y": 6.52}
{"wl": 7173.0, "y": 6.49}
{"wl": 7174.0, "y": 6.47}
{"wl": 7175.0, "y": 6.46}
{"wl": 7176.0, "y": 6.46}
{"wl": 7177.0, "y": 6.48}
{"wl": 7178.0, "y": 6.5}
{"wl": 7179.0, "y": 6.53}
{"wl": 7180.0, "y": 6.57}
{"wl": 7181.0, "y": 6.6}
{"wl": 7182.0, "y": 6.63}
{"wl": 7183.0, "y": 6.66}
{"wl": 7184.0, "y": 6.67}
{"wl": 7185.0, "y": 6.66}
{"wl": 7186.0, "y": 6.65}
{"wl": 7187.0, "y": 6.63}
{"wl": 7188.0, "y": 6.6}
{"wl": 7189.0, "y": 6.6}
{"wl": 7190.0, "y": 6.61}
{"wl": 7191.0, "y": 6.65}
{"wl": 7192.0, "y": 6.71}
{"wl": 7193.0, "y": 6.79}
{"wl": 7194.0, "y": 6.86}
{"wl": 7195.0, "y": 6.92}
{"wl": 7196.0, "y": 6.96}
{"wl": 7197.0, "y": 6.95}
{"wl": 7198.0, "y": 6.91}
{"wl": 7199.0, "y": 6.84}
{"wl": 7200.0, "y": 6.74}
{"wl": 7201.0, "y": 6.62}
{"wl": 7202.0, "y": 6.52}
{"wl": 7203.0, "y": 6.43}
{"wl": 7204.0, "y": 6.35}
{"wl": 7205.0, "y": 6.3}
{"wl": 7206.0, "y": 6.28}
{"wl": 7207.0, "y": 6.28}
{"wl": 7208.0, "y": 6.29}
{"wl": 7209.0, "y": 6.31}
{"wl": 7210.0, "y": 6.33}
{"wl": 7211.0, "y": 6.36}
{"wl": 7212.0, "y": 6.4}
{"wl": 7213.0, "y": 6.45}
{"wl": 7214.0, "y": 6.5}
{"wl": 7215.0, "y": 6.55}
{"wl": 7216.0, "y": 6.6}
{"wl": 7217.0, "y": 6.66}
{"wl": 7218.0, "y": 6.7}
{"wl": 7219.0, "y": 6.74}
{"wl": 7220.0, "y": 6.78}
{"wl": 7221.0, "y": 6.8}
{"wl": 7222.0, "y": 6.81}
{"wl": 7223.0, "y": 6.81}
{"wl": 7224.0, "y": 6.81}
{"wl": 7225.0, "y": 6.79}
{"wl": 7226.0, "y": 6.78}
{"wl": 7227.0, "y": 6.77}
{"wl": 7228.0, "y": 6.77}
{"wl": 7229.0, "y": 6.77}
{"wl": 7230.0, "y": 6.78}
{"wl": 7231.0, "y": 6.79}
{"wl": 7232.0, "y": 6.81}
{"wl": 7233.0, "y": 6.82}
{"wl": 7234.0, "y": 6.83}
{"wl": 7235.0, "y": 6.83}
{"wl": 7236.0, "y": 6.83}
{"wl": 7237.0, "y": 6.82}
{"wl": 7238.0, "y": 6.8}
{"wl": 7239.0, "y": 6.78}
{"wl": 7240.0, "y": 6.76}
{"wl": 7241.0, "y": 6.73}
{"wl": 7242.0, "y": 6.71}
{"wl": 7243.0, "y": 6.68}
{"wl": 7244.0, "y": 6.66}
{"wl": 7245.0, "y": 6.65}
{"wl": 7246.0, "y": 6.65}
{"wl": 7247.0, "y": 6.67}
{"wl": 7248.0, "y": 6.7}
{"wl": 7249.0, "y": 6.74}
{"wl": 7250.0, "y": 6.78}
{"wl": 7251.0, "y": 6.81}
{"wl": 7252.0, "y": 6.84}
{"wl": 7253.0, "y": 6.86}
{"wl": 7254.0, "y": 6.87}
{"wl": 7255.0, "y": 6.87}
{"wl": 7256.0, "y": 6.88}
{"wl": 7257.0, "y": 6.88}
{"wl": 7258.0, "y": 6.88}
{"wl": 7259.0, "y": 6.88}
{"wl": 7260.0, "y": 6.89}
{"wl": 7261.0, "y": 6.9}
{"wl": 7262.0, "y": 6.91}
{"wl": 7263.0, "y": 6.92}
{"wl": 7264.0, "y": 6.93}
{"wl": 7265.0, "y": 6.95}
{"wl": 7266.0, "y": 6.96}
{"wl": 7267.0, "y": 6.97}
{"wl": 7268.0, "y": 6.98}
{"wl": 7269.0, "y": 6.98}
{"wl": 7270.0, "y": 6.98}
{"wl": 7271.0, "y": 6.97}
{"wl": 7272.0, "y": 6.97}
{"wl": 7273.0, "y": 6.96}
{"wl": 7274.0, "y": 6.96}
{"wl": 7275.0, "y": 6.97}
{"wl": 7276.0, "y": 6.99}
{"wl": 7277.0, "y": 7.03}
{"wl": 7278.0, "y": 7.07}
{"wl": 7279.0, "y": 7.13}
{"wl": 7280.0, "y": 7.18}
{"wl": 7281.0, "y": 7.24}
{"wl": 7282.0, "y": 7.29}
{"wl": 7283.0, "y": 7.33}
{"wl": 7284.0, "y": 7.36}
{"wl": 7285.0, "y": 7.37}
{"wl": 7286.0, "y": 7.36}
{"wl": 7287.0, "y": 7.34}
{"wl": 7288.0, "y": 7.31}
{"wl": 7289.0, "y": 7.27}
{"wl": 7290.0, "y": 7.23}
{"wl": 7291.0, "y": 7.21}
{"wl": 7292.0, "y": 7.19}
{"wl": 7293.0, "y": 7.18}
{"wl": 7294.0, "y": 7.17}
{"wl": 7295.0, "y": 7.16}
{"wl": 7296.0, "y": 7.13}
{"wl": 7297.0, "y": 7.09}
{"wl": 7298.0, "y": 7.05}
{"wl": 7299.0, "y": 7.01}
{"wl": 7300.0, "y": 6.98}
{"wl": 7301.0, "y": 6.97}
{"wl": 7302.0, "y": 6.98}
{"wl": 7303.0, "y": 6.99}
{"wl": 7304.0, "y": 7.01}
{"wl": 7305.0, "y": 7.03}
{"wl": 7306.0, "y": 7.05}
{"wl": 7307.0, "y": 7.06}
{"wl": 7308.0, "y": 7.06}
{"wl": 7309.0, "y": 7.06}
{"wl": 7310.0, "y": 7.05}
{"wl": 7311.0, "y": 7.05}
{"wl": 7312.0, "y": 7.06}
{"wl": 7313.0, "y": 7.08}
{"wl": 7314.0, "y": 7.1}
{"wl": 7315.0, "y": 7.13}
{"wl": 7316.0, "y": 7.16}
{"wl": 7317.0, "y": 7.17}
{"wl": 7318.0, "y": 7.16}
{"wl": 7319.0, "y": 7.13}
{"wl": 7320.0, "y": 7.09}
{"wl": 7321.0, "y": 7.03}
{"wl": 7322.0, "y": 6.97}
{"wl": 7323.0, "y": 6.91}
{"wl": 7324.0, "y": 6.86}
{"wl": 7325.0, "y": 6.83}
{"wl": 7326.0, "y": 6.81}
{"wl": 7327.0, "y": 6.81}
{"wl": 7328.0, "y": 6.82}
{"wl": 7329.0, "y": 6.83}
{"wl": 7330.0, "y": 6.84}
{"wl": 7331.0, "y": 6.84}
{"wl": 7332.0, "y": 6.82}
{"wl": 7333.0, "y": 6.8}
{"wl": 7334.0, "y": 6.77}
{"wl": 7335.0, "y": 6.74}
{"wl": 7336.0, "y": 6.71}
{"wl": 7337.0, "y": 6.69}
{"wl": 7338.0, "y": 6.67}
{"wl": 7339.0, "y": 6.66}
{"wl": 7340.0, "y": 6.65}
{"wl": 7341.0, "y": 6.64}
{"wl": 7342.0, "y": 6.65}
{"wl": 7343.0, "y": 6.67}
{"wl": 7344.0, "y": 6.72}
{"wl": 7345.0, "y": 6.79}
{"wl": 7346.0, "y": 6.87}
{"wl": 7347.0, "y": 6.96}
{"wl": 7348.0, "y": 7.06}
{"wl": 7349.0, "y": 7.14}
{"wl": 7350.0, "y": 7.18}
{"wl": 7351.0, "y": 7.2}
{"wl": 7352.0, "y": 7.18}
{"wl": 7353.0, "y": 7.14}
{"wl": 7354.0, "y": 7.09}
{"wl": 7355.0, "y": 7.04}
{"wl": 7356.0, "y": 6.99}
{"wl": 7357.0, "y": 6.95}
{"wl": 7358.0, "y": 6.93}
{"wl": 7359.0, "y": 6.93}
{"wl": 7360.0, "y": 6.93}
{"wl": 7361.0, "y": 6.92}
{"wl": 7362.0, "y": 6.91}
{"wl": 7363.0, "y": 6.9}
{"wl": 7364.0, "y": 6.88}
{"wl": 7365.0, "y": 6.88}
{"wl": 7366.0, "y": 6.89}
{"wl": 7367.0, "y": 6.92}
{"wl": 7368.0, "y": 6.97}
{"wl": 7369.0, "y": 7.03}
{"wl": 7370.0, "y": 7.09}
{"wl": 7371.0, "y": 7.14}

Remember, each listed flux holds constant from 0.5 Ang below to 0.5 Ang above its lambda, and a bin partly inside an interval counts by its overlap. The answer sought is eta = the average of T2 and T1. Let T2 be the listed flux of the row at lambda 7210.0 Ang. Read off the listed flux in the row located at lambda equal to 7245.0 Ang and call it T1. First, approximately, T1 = 6.65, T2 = 6.33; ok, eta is 6.49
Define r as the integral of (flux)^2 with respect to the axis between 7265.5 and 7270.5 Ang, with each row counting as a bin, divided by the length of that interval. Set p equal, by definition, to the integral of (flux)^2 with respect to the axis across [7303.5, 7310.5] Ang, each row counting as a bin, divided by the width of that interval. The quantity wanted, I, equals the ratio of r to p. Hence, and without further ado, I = 0.98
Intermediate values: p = 49.6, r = 48.6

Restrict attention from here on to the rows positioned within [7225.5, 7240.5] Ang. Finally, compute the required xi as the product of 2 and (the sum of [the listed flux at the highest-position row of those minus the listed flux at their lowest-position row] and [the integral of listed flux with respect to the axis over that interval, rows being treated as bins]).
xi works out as 204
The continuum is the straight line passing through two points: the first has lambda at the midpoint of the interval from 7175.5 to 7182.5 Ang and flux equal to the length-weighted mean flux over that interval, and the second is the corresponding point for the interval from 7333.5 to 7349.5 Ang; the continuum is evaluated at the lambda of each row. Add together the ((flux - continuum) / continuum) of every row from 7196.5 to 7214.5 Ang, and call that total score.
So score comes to -0.2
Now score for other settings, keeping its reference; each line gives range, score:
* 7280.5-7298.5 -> 1.4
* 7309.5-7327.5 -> 0.8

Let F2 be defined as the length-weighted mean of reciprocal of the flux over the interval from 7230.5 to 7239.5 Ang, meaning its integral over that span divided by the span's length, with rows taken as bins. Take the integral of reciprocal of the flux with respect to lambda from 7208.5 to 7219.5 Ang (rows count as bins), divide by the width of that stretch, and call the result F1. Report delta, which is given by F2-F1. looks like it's -0.007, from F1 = 0.154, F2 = 0.147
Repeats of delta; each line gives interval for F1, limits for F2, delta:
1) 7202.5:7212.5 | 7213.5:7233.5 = -0.010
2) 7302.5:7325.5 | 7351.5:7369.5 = 0.002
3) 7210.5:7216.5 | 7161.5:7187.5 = -0.002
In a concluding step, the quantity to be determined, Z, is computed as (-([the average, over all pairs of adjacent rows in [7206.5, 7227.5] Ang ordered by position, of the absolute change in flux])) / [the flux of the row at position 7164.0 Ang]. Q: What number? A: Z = -0.0044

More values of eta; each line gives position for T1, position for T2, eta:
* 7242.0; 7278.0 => 6.89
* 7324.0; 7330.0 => 6.85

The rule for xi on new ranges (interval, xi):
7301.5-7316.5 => 212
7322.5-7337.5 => 204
